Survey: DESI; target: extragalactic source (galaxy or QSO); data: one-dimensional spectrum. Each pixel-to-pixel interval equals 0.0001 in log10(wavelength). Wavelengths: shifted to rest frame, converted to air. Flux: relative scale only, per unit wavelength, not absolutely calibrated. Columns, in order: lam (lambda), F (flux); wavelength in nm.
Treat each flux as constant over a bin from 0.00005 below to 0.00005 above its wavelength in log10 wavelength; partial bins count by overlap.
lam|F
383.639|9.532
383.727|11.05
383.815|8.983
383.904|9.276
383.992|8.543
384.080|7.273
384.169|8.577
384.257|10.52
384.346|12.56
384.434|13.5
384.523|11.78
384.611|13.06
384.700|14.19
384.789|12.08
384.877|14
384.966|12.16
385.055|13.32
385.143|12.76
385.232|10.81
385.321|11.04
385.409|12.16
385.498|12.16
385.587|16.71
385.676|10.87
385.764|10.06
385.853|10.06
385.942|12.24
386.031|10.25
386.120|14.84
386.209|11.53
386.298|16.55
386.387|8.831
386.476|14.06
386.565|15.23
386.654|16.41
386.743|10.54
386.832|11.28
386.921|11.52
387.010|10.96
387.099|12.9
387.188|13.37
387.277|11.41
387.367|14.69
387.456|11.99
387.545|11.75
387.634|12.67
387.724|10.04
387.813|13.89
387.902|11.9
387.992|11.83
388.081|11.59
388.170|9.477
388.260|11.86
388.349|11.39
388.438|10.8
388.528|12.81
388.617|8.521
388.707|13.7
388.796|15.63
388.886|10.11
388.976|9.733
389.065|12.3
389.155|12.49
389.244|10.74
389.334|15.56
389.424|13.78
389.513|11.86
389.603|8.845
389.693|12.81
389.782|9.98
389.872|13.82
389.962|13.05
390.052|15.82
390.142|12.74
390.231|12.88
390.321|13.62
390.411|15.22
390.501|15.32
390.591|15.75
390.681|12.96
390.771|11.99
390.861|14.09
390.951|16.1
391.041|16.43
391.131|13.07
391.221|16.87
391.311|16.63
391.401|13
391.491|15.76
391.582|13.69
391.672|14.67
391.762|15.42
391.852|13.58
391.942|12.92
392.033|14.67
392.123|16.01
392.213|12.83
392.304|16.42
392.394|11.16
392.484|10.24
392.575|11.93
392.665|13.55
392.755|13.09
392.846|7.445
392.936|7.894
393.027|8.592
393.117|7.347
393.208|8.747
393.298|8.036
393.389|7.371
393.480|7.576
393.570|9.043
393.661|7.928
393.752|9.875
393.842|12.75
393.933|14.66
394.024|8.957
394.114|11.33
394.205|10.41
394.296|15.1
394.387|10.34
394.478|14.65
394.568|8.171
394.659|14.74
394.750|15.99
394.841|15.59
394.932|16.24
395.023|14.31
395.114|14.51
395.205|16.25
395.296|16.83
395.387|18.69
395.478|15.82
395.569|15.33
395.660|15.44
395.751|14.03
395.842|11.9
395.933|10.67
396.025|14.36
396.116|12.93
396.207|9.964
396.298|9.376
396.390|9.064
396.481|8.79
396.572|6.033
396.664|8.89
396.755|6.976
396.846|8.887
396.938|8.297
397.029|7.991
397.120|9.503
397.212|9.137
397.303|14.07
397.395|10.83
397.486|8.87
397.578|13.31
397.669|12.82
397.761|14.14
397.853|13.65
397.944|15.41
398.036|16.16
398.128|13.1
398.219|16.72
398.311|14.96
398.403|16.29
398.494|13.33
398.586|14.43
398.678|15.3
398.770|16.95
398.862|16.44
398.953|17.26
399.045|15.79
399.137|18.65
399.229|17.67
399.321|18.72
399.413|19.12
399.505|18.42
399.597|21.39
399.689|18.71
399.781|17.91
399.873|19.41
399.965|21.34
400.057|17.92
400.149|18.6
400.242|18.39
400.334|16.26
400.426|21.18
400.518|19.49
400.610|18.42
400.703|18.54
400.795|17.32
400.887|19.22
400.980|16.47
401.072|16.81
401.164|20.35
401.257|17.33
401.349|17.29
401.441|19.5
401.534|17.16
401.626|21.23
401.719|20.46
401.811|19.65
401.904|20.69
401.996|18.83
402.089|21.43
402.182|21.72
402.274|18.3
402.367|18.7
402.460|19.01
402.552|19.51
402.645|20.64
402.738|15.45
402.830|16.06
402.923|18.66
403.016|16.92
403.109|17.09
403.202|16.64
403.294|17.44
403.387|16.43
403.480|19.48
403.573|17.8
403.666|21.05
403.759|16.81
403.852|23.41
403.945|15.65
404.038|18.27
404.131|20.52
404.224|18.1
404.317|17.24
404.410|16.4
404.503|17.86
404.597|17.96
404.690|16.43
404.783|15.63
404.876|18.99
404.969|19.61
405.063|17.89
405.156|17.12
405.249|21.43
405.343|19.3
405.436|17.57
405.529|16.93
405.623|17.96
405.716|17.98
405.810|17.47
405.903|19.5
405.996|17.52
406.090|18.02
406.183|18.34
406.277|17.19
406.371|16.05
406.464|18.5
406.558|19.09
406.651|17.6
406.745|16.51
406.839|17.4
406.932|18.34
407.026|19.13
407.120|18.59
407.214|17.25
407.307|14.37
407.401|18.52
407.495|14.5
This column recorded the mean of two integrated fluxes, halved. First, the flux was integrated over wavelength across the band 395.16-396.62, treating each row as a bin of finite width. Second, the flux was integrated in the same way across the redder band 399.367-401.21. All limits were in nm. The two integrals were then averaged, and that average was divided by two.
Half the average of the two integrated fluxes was 13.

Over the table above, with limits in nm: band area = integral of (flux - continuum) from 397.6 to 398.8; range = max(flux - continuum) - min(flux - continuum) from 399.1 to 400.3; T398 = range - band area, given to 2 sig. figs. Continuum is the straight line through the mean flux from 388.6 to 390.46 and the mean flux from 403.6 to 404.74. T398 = 5.0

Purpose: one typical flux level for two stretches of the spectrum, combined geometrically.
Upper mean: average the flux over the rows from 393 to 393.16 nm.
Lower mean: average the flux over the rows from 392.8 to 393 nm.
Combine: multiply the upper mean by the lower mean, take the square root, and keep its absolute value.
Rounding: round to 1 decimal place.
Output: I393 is 7.8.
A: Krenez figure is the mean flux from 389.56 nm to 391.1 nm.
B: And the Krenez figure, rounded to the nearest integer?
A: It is 14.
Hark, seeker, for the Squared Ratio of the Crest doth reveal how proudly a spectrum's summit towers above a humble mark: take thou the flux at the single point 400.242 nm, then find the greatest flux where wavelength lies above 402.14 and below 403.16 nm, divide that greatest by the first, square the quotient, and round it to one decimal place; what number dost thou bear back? 1.4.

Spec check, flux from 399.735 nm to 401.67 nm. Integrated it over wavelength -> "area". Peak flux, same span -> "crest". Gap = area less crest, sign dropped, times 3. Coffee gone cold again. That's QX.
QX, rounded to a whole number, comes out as 44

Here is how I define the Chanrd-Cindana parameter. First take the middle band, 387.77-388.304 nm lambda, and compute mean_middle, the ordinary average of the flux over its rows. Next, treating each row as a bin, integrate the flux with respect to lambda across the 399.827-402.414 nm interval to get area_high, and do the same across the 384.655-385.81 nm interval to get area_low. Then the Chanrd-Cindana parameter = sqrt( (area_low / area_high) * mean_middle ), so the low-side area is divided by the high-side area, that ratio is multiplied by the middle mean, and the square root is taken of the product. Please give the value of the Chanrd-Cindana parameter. 1.9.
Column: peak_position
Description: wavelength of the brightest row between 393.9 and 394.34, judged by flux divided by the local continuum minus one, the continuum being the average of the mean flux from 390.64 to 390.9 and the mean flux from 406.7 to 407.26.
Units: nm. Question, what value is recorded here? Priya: 394.296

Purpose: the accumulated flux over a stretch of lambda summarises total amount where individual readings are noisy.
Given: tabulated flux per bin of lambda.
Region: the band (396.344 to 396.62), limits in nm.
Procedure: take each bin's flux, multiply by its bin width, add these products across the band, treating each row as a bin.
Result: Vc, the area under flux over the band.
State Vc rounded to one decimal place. 2.2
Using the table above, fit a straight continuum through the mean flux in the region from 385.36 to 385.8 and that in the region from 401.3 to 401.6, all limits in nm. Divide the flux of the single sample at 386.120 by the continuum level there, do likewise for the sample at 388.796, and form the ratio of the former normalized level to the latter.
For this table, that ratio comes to 1.02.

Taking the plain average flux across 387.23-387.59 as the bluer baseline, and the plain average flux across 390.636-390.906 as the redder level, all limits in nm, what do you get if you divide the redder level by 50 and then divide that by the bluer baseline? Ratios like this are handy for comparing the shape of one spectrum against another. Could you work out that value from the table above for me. 0.021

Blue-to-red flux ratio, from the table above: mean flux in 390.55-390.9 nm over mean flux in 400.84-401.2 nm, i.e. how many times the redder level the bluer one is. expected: 0.75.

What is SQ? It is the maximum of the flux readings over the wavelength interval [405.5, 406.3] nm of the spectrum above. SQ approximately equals 19.5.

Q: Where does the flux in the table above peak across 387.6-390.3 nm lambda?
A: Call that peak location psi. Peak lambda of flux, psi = 390.052 nm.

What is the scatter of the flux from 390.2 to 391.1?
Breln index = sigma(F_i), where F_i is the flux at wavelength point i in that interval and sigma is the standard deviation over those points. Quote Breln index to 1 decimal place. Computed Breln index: 1.5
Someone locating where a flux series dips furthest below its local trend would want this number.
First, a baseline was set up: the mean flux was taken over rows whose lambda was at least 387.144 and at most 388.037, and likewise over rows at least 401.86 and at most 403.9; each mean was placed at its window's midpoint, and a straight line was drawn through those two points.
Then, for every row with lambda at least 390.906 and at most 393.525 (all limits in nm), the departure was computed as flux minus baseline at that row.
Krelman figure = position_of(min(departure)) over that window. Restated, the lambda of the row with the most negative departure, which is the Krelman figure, 393.389 nm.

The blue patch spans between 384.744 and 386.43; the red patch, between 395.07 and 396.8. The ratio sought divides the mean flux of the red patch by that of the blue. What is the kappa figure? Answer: 1.0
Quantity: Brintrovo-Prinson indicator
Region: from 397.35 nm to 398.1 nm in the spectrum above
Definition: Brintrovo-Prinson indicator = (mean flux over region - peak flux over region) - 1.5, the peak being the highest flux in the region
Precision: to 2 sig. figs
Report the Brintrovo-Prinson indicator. -4.5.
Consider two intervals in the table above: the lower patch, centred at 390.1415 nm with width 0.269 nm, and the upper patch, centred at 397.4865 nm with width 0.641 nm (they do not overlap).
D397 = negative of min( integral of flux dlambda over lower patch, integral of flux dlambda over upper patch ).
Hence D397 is -3.7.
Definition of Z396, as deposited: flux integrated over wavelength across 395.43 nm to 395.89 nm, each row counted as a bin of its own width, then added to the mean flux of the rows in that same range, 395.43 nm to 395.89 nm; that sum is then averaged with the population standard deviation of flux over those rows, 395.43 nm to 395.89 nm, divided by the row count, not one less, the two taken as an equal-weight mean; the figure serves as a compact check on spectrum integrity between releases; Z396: 11.3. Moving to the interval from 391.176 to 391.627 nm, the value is 11.8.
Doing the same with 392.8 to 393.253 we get 6.1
